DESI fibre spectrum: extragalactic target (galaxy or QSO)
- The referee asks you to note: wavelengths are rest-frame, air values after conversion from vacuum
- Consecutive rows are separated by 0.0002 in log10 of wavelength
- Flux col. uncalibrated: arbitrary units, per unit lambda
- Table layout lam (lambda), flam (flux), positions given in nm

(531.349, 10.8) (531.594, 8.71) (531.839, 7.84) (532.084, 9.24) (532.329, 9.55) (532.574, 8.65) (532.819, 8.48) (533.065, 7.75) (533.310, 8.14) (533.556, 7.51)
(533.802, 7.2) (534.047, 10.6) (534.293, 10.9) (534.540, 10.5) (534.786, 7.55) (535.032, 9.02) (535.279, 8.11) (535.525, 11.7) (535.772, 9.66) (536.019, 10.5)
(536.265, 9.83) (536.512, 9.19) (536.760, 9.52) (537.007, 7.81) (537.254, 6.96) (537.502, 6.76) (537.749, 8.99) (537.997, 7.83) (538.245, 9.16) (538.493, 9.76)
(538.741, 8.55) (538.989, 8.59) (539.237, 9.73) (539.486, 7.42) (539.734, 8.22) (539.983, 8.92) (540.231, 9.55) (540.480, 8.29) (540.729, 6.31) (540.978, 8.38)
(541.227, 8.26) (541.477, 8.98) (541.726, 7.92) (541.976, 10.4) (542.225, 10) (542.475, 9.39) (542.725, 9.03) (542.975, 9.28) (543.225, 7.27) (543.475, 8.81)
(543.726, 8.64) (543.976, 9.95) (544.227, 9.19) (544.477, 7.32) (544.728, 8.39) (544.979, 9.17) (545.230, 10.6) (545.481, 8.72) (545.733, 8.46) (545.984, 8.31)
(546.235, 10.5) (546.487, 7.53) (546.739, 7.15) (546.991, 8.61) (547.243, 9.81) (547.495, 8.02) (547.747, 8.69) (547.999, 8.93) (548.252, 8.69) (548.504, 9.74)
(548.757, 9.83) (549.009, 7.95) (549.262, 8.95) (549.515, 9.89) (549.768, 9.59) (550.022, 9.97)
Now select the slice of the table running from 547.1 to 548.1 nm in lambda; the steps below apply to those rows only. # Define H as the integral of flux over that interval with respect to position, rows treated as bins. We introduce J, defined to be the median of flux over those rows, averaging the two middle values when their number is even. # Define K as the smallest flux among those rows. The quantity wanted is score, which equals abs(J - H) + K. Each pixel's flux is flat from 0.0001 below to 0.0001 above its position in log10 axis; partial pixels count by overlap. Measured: 8.1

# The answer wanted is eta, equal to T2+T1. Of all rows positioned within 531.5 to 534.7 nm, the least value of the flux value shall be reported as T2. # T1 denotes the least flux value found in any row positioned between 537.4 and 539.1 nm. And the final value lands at 14.0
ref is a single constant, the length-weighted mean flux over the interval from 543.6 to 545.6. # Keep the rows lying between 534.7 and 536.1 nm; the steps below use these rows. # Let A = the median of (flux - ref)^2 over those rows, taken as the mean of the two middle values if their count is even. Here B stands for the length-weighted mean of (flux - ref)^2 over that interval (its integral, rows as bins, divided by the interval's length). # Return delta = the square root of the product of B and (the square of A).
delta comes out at 2.1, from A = 1.4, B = 2.14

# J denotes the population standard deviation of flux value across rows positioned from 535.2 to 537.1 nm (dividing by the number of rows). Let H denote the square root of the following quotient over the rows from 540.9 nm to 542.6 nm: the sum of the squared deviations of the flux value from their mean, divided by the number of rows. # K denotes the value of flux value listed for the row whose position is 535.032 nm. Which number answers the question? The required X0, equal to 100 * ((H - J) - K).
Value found -932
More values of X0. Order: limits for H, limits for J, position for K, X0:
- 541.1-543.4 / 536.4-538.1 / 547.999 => -901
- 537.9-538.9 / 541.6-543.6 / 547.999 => -917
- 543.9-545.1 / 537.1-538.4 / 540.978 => -848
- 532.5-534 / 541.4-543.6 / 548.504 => -1013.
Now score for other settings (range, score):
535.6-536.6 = 9.4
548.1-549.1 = 8.1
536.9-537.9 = 7.0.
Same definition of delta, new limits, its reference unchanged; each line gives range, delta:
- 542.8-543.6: 0.1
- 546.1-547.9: 1.1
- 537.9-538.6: 0.5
